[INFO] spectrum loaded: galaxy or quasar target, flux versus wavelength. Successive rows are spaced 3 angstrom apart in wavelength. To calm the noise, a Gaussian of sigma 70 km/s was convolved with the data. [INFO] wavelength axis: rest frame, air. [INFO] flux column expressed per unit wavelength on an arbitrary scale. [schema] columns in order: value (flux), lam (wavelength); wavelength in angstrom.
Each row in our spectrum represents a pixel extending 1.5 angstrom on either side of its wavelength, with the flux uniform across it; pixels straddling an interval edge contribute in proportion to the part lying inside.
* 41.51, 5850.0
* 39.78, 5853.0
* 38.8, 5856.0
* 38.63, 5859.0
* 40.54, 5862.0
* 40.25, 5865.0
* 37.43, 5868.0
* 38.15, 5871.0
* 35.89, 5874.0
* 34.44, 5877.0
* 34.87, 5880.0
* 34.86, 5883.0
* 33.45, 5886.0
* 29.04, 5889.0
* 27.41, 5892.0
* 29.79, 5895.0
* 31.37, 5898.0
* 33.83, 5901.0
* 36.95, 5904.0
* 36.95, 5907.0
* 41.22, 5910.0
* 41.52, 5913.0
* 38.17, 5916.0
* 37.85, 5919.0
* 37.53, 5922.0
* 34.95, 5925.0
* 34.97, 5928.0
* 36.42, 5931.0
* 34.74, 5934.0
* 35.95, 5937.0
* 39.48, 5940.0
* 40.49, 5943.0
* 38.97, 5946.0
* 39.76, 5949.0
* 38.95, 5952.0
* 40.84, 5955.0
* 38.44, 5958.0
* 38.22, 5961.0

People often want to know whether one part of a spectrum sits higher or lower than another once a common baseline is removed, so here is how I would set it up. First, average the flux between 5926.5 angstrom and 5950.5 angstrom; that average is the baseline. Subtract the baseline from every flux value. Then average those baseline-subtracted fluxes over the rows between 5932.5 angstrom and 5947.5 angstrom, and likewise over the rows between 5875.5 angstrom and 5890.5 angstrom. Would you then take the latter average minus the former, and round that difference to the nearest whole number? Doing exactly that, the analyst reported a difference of -5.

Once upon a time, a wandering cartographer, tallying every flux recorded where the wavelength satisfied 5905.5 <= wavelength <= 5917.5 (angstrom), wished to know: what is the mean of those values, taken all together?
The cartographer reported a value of 39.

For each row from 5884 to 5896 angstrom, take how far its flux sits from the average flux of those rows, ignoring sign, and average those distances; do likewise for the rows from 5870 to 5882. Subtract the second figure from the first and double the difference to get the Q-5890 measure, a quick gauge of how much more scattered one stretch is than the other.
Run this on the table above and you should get 1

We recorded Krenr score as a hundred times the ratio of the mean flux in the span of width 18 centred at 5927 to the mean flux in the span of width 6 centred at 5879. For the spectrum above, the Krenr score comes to 104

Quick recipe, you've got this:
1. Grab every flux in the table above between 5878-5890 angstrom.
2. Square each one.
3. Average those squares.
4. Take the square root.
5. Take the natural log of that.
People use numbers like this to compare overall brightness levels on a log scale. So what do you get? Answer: 3.50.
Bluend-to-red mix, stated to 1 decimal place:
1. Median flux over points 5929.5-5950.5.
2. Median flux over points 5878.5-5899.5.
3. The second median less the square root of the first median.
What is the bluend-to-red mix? 25.1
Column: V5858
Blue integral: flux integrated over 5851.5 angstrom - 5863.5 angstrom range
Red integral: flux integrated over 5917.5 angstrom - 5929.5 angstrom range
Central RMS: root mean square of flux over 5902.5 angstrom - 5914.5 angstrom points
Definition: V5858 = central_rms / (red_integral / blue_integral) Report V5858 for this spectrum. 42.6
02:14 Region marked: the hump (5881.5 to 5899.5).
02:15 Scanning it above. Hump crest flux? 34.86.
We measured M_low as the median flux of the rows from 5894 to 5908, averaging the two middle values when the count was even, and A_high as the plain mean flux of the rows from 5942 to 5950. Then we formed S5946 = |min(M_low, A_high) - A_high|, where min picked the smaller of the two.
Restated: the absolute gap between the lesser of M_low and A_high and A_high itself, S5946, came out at 5.9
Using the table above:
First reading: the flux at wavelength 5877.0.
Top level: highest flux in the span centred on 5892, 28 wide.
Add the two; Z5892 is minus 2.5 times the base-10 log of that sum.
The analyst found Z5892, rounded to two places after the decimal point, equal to -4.63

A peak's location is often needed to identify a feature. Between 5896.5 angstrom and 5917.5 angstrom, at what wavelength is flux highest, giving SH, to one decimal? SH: 5913.0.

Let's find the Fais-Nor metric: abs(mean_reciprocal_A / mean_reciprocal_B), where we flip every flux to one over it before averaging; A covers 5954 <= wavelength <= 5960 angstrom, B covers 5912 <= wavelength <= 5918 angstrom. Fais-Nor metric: 1.00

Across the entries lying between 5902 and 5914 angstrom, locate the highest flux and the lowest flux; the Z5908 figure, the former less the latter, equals 4.6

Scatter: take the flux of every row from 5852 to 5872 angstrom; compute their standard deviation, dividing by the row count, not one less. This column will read 1.1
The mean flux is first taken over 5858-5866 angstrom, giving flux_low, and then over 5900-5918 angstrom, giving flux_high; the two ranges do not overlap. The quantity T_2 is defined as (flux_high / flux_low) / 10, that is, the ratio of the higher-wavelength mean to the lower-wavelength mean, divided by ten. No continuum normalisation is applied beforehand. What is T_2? 0.096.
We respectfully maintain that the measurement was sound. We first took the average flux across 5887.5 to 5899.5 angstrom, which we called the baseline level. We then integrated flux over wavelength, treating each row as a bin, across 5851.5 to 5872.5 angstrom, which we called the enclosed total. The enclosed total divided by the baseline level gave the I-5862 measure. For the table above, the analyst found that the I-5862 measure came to 28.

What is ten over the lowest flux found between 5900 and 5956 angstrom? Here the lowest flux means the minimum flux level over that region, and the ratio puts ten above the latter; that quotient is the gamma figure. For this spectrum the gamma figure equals 0.30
